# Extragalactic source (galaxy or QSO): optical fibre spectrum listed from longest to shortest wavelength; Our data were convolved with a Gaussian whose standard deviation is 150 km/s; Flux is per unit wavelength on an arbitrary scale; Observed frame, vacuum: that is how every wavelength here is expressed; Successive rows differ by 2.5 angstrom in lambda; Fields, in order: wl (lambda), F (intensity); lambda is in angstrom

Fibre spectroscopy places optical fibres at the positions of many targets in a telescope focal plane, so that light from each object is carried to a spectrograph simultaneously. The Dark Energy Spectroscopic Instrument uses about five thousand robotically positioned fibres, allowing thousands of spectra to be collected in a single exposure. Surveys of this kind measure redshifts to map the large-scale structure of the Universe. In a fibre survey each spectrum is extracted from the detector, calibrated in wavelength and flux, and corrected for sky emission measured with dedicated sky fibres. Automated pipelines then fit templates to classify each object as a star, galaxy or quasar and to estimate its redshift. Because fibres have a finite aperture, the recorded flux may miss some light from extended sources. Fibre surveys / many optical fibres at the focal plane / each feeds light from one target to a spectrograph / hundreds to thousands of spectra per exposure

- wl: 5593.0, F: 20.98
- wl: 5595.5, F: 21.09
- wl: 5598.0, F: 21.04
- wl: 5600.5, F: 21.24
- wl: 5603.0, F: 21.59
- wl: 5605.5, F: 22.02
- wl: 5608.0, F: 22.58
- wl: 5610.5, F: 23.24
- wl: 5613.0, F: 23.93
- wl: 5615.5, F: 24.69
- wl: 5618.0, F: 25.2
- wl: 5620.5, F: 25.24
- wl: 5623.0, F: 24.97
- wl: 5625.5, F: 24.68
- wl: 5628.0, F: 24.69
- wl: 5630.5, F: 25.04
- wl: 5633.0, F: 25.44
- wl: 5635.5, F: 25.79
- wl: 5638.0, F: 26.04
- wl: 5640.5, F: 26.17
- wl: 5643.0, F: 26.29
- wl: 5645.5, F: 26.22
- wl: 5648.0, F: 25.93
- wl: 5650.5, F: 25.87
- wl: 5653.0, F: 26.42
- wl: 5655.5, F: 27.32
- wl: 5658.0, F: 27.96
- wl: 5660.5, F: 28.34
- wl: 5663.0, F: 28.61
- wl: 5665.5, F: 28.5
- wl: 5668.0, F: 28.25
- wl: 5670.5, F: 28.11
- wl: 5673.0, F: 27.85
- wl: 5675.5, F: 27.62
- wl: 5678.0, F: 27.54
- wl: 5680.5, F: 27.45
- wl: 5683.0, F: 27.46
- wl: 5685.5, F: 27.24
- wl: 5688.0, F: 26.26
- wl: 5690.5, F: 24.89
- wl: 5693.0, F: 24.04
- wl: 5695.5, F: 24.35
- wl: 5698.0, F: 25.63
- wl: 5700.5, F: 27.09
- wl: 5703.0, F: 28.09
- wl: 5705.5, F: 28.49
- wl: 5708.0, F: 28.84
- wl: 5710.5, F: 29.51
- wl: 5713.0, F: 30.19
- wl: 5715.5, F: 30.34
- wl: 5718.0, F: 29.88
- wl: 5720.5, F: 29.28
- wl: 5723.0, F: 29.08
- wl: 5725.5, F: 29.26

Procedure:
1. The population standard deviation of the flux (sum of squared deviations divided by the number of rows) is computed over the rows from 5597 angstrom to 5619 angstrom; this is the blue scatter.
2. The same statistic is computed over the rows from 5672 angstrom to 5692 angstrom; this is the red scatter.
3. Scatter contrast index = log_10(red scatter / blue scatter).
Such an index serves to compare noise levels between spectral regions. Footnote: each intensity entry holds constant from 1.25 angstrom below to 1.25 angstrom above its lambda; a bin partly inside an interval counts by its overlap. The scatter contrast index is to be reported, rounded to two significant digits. -0.19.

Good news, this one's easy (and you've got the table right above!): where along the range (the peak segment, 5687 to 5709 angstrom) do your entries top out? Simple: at 5708.0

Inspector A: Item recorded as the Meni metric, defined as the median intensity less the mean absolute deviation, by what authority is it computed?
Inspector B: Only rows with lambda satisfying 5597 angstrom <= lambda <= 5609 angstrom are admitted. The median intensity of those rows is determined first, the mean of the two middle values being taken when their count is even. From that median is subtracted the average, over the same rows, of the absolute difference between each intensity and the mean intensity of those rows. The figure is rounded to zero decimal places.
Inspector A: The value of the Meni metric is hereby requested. 21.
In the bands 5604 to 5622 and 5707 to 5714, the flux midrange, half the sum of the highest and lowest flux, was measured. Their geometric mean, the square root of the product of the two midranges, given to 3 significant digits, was 26.4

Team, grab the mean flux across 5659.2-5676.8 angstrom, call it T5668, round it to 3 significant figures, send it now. 28.2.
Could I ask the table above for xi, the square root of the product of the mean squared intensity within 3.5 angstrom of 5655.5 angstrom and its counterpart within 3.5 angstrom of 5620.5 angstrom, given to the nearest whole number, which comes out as 685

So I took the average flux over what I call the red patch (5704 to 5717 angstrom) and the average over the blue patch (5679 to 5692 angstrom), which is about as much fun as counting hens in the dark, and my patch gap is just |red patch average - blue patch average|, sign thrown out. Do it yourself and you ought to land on 2.8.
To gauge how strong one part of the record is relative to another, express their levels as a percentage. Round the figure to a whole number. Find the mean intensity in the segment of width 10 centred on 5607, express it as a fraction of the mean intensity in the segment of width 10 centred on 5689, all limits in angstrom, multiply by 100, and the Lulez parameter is 87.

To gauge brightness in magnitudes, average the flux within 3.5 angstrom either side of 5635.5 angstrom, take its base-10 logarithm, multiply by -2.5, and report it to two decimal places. -3.53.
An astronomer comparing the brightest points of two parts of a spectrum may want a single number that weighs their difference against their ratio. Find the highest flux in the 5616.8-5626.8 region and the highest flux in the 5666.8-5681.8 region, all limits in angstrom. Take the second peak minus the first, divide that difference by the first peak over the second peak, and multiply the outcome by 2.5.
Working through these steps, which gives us 8.4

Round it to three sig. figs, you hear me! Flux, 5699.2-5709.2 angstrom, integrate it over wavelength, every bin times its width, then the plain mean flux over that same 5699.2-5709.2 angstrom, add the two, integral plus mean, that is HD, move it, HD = 309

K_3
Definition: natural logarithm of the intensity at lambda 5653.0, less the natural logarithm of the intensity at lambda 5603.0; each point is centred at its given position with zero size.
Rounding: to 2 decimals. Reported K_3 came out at 0.20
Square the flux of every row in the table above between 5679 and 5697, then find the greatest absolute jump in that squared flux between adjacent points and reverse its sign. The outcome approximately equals -70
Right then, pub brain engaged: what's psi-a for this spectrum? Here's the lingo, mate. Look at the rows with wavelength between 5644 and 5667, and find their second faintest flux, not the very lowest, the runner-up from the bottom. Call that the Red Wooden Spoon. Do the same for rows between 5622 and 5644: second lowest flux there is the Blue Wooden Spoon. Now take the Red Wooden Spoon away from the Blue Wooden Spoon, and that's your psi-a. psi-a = -1.2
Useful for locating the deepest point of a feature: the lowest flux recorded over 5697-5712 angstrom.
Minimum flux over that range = 25.63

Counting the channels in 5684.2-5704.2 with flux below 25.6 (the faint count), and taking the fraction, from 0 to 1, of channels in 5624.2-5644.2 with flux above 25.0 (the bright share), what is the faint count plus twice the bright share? 4.5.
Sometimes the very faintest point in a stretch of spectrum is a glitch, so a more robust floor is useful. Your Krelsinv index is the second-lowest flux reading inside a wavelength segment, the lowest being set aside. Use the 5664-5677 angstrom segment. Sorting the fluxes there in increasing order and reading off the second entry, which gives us 27.85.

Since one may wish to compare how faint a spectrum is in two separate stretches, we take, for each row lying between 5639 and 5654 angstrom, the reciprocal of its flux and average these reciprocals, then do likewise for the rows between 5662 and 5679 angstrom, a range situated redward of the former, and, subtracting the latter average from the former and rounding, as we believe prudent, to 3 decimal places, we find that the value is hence 0.003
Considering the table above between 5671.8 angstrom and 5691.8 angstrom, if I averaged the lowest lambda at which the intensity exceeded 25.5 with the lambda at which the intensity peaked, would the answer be 5673.0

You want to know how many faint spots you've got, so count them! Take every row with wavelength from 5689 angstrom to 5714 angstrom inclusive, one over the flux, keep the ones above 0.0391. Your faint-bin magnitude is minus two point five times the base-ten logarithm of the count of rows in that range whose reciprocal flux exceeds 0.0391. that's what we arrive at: -1.2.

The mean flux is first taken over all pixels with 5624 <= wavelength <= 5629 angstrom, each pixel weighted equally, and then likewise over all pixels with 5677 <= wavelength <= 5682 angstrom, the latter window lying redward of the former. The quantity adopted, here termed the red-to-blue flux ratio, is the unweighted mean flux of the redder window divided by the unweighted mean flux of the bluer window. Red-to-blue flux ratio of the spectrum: 1.11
